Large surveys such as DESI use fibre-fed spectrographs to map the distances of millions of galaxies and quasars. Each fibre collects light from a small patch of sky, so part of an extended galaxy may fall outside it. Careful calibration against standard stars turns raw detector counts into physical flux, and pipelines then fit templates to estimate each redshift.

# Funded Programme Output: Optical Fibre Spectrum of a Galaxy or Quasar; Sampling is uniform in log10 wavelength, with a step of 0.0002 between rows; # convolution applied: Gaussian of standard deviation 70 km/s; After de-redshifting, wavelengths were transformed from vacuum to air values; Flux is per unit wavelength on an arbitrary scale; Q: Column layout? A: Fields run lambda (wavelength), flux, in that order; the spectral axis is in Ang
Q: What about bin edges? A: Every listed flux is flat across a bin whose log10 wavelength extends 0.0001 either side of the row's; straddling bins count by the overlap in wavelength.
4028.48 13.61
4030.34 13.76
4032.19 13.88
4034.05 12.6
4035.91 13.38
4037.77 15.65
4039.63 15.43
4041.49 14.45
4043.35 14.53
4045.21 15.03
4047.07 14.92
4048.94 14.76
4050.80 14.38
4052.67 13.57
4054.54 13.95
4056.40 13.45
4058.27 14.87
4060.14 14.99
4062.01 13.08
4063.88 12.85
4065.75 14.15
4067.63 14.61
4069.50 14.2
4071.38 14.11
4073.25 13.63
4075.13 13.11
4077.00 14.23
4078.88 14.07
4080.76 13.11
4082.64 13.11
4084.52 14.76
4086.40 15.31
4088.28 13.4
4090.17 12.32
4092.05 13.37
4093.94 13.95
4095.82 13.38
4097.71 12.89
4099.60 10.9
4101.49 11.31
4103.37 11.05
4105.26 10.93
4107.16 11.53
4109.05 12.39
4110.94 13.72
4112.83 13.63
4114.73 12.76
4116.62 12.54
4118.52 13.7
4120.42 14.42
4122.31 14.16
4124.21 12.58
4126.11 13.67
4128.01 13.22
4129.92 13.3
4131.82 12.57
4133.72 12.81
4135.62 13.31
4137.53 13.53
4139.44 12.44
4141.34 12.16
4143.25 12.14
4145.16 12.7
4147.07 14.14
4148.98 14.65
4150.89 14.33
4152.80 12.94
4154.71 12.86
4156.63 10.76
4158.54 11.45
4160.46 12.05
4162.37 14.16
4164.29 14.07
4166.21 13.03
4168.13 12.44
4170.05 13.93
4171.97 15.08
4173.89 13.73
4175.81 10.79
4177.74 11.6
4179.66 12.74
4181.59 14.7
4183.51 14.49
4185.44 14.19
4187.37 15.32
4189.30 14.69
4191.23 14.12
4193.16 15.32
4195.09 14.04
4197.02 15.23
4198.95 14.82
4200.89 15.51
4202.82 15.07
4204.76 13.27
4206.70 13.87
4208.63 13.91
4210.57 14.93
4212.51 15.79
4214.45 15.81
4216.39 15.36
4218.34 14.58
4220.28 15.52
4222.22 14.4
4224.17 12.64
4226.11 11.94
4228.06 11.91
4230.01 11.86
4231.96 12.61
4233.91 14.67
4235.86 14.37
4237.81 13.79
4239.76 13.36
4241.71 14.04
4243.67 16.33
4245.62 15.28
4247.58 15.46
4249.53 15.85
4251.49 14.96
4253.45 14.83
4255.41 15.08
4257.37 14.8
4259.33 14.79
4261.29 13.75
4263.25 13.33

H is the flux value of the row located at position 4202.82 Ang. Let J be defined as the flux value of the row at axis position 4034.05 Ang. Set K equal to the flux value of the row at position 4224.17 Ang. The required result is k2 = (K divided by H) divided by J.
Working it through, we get 0.067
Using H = 15.07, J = 12.6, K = 12.64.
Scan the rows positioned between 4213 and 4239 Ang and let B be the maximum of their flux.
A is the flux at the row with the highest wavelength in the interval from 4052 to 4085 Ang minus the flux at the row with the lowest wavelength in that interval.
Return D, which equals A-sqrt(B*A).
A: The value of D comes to -3.15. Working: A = 1.2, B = 15.81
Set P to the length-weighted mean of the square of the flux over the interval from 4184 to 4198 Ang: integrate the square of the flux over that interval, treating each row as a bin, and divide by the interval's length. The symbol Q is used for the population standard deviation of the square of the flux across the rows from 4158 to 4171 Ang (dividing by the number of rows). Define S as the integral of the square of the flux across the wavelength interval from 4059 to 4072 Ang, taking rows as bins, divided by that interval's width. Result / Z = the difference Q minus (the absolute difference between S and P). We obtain 6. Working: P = 216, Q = 26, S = 197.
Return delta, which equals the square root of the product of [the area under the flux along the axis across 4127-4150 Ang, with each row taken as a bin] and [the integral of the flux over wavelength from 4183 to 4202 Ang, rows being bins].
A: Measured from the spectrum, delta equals 291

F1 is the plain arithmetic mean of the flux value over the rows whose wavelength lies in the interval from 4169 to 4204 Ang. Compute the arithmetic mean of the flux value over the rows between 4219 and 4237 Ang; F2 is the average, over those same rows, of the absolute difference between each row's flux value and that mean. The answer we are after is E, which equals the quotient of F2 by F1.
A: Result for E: 0.089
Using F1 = 14.2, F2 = 1.26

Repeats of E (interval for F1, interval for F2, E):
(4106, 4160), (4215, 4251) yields 0.092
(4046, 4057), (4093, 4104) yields 0.082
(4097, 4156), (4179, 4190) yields 0.046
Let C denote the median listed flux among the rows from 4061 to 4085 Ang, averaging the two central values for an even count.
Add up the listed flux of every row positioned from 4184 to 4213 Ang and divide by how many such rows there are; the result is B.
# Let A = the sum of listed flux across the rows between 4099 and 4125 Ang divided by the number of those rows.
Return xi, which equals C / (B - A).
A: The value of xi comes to 7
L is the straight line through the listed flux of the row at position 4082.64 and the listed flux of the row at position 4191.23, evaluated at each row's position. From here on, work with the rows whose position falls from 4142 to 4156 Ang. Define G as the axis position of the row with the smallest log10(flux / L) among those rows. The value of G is 4143.25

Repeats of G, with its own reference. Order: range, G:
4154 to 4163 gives 4156.63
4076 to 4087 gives 4082.64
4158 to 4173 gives 4158.54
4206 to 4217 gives 4206.70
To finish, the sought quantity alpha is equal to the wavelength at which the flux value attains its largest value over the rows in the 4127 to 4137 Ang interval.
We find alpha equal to 4135.62 Ang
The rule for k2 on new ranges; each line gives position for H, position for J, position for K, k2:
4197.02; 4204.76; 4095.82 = 0.066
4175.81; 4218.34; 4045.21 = 0.096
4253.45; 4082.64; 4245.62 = 0.079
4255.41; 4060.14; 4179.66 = 0.056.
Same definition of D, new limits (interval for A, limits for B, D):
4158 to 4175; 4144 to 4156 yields -3.50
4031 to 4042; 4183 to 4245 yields -2.48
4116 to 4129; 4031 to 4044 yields -2.58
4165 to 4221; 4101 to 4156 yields -3.55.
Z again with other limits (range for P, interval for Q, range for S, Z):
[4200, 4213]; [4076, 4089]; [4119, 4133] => -11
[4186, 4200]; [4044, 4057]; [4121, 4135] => -26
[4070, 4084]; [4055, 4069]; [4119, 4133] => 16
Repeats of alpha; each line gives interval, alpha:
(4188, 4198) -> 4193.16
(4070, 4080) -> 4077.00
